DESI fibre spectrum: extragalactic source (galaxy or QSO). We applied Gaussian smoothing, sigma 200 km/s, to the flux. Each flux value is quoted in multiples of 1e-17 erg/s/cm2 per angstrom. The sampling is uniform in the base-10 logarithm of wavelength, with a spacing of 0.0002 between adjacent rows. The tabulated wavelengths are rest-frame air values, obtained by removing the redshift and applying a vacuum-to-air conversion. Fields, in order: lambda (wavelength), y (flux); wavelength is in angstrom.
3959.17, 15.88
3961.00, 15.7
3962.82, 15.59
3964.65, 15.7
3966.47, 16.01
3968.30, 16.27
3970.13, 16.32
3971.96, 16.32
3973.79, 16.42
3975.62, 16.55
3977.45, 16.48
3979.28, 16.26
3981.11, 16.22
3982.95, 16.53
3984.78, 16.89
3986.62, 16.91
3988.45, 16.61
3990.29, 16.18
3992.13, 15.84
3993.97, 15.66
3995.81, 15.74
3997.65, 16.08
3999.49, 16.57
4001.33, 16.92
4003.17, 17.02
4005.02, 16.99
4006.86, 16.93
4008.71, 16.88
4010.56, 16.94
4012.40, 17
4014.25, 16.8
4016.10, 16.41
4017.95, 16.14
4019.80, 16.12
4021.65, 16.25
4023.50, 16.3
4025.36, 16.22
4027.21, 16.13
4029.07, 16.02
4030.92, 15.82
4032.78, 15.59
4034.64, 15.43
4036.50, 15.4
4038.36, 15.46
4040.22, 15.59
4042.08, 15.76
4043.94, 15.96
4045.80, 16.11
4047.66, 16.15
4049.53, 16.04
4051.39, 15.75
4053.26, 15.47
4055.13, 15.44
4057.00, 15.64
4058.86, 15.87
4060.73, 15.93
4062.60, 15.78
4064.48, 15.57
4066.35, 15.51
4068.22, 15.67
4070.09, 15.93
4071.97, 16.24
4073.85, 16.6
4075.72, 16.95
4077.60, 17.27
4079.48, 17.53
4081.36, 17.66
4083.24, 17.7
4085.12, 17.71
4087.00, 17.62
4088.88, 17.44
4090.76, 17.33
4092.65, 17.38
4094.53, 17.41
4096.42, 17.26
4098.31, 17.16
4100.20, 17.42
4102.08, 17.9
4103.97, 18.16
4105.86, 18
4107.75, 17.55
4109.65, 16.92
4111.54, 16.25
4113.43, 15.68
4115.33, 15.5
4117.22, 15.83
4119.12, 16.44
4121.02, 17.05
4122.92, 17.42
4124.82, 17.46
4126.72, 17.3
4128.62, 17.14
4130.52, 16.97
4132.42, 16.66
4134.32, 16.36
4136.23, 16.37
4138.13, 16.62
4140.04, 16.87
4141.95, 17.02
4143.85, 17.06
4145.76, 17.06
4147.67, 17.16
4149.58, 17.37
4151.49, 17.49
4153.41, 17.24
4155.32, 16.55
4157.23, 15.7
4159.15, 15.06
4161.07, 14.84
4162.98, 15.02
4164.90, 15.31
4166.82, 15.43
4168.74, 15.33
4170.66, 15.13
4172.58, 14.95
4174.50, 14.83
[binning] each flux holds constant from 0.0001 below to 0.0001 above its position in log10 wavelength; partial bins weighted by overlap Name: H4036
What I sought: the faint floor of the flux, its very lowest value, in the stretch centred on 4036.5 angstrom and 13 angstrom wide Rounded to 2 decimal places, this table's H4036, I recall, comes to 15.40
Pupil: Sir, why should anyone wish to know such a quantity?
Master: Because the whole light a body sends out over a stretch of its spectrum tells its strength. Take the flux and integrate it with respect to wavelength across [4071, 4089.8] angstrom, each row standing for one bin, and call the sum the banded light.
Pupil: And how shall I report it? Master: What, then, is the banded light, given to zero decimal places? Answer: 325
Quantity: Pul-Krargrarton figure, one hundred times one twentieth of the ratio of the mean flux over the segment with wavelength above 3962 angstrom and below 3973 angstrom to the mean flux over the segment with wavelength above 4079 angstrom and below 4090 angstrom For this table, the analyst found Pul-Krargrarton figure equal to 4.55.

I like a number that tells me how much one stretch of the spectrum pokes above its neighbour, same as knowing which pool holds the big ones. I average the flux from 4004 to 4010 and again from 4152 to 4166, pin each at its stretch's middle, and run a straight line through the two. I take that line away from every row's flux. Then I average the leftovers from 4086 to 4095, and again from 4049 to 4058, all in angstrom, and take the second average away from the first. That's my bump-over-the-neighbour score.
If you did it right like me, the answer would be 2.1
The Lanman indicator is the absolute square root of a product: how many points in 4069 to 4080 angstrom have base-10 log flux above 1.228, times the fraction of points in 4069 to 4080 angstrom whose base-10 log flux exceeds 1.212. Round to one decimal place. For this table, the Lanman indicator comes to 1.4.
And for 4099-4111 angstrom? 2.4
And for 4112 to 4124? 1.0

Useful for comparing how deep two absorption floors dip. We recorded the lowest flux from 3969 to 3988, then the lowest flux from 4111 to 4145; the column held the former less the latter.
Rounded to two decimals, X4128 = 0.72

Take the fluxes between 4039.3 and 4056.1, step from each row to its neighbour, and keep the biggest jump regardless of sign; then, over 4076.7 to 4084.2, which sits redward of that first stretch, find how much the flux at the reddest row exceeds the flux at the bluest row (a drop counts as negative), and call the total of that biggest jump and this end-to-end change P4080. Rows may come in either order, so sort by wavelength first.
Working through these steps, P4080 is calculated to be 0.7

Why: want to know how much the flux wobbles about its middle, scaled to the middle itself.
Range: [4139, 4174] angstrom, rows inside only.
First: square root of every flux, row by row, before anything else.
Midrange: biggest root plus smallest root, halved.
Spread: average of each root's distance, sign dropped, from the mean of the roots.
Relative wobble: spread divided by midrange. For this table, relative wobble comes 0.029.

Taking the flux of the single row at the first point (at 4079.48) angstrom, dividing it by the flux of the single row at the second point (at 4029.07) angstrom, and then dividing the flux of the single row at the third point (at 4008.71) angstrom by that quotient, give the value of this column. 15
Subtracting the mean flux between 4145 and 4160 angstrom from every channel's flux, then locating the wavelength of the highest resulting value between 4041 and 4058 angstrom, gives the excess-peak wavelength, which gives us 4047.66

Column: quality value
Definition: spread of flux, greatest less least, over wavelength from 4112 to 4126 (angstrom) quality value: 2.0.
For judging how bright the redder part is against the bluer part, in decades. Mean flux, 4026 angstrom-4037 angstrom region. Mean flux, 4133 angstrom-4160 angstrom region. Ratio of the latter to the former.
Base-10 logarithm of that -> 0.026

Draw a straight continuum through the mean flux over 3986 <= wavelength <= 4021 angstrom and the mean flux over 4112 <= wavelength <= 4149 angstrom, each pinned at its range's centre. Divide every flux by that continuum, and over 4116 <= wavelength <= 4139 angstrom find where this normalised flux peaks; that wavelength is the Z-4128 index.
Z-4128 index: 4124.82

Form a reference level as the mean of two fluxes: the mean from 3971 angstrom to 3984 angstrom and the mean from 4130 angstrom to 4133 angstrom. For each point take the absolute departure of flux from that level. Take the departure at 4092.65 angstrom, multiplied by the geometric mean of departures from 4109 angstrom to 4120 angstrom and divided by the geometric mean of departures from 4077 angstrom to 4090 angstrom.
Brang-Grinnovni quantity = 0.41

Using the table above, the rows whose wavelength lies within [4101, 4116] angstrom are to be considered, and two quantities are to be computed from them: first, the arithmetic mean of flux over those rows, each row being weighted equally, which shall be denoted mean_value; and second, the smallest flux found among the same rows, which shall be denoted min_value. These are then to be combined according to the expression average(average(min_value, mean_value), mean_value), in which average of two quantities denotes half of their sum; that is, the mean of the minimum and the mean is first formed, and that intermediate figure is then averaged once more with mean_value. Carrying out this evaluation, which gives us 16.6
